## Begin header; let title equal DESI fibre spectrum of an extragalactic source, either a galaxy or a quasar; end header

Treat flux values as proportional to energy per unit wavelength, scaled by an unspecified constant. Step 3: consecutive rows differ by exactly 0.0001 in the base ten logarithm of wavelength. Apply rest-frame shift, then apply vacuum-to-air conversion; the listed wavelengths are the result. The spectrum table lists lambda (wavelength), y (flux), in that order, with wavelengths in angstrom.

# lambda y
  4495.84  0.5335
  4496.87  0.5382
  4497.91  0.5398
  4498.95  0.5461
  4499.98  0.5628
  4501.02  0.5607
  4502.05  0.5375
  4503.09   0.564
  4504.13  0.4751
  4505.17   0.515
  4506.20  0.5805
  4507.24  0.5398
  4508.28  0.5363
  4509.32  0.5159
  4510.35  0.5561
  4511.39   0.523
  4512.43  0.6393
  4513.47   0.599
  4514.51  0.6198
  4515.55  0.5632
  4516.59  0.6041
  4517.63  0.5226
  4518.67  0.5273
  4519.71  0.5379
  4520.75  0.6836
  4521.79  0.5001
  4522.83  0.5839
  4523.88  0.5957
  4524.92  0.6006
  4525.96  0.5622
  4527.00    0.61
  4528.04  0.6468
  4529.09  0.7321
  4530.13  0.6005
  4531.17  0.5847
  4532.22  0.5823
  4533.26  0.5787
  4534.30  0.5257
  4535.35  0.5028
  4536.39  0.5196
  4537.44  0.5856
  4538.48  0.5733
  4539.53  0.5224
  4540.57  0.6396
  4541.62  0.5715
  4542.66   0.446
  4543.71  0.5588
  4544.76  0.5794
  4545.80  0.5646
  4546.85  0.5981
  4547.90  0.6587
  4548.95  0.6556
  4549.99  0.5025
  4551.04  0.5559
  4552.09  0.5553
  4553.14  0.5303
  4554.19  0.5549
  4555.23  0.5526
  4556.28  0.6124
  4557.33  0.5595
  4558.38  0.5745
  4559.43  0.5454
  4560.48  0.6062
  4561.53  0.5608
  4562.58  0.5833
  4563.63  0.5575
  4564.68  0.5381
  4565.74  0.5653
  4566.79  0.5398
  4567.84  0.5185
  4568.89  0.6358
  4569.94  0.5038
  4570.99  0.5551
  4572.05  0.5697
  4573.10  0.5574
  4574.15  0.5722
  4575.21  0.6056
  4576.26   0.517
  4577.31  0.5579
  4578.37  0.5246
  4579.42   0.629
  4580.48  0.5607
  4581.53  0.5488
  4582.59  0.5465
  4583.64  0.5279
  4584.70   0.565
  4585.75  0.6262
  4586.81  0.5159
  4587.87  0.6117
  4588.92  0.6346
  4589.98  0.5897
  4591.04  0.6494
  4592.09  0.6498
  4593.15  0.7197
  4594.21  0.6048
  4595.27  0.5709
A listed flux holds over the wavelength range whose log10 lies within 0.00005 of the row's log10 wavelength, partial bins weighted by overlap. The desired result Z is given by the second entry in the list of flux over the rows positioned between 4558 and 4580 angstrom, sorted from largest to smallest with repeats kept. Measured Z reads 0.629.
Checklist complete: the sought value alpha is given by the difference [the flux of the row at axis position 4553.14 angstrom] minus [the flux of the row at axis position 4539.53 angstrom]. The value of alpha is 0.01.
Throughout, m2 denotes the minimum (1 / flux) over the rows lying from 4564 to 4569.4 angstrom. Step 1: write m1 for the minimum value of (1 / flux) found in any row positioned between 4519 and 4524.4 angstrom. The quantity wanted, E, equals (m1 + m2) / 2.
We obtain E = 1.518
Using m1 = 1.46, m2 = 1.57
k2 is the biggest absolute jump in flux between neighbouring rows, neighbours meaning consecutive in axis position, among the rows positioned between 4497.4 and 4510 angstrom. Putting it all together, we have 0.089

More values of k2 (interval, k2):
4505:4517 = 0.116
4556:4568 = 0.061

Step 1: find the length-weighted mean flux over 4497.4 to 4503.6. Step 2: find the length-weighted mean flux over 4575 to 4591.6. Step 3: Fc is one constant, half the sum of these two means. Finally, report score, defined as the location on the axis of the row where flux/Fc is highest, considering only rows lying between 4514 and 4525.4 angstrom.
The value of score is 4520.75 angstrom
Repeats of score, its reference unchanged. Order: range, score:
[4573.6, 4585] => 4579.42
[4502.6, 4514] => 4512.43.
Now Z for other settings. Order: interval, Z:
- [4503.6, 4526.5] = 0.6393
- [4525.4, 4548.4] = 0.6587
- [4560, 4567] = 0.5833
